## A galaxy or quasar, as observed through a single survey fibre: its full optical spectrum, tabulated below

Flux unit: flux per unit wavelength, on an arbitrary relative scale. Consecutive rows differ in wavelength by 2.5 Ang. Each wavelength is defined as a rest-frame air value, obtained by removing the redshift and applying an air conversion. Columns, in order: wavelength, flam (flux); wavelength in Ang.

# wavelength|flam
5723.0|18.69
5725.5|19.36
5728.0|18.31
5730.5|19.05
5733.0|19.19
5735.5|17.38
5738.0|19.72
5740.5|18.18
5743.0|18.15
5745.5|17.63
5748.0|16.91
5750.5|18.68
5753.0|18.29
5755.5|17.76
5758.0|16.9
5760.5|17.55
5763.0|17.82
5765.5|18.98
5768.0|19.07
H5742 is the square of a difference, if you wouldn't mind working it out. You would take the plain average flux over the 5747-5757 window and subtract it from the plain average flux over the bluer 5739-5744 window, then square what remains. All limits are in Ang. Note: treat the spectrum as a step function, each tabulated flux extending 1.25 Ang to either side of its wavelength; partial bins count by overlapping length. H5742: 0.1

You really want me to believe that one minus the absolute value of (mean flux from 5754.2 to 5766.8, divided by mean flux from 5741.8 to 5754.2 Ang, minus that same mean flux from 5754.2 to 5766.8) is -15.8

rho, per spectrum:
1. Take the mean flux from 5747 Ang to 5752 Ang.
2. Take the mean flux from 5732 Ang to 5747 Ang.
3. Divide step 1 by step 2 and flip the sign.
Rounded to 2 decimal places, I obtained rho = -0.97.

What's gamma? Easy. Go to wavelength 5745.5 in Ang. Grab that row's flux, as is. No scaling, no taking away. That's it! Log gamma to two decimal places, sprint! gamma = 17.63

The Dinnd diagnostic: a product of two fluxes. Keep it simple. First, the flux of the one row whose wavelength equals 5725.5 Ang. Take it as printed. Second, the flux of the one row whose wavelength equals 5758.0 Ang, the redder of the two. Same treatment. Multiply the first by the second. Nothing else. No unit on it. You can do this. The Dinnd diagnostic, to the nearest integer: 327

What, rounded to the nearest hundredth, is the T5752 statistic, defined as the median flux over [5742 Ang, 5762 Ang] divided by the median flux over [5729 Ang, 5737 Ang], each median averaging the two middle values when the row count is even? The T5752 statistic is 0.93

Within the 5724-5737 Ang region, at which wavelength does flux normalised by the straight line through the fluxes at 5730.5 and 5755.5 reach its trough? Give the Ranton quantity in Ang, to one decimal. 5735.5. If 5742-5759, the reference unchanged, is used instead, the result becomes 5748.0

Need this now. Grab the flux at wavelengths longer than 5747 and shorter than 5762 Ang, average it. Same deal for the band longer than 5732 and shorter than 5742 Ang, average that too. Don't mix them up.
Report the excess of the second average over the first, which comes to 0.9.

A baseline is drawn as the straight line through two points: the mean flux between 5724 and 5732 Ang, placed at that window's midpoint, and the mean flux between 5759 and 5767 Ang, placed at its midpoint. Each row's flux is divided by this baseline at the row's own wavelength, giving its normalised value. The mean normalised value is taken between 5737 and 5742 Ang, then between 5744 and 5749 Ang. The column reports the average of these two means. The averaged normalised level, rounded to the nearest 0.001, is 0.975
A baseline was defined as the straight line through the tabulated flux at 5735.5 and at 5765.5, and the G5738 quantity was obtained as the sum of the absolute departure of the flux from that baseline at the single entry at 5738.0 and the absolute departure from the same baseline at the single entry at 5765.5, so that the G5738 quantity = 2.2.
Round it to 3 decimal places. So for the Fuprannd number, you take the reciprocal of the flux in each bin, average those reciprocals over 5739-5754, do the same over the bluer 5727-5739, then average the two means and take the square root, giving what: 0.234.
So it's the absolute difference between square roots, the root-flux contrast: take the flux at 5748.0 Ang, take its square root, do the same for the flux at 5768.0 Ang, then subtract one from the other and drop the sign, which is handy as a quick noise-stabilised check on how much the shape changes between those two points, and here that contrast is 0.255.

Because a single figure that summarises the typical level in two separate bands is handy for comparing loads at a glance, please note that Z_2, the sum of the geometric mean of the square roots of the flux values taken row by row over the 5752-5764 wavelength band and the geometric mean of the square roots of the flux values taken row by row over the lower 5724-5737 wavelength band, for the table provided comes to 8.52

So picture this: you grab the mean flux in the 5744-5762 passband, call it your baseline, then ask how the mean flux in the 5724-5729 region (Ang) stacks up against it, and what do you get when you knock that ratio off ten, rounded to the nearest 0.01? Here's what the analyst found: 8.93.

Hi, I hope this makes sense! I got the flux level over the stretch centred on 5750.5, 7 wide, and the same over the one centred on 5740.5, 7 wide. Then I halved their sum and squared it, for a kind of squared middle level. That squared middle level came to 336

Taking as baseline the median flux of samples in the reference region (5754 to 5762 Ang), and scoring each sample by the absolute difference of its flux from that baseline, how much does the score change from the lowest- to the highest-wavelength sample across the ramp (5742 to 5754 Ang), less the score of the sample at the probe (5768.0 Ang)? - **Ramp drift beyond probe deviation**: -1.4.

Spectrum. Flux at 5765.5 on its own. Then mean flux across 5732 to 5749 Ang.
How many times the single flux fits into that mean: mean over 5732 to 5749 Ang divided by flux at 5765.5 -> 0.96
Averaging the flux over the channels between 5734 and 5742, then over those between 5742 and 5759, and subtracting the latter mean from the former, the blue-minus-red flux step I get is 0.7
